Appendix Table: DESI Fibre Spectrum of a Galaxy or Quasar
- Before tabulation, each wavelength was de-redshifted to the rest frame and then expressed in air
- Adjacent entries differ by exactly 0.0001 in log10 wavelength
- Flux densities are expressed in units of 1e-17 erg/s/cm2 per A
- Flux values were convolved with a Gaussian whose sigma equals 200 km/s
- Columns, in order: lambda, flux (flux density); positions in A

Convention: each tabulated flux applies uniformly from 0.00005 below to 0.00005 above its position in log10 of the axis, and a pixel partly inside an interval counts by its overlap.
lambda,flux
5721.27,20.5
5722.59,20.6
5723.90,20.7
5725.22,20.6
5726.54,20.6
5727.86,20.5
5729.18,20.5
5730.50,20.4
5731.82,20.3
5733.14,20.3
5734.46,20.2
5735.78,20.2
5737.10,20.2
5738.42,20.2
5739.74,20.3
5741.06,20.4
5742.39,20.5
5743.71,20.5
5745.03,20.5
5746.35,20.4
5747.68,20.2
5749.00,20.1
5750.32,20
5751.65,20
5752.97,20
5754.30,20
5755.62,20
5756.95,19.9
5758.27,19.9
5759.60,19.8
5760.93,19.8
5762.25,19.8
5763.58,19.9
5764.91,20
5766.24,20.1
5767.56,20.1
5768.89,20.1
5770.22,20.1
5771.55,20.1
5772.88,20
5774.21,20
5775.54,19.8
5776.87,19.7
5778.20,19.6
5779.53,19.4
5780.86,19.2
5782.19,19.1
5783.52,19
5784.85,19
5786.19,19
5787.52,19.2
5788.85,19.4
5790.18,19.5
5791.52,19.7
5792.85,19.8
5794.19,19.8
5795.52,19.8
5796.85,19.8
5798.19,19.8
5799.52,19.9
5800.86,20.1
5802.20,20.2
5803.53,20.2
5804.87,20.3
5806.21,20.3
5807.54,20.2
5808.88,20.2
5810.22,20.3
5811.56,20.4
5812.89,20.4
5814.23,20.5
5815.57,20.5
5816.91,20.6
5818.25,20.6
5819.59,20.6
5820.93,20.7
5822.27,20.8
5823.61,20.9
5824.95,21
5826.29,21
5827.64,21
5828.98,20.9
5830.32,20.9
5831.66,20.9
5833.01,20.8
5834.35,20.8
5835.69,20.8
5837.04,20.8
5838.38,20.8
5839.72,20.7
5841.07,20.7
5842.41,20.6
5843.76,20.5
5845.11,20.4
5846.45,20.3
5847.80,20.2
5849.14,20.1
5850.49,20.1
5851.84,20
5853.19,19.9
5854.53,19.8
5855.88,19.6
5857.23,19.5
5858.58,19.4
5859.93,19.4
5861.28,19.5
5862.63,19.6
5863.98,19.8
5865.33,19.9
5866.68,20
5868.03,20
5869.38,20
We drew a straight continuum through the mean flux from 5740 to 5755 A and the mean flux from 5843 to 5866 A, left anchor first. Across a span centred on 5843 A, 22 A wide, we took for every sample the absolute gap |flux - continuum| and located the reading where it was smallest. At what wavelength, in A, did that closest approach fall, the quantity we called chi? 5853.19 A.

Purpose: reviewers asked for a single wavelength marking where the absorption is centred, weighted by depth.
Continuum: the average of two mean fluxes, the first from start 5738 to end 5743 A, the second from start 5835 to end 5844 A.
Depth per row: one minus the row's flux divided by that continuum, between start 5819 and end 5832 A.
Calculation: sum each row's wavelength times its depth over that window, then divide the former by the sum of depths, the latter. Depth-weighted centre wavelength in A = 5826.6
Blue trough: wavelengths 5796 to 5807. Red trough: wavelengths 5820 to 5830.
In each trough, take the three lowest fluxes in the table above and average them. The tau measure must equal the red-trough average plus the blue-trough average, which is 40.6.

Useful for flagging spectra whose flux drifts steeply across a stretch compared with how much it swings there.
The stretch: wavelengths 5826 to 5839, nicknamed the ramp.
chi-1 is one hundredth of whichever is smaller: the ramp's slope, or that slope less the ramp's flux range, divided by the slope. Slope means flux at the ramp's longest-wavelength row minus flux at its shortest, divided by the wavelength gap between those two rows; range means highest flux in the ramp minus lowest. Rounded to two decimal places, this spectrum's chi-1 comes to 0.00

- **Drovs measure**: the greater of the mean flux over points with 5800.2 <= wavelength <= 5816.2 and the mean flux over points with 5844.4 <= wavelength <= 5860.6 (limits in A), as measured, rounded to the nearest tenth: 20.3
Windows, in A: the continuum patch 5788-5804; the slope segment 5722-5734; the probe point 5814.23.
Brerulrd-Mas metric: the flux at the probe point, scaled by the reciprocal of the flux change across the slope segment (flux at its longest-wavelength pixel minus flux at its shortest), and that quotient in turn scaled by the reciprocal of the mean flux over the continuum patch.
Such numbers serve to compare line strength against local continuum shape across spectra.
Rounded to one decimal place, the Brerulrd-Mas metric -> -3.4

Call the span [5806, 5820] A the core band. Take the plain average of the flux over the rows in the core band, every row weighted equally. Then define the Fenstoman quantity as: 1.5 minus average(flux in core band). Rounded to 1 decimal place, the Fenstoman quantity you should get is -18.9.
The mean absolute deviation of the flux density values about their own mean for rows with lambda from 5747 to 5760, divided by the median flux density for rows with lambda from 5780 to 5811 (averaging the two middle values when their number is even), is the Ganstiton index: 0.0037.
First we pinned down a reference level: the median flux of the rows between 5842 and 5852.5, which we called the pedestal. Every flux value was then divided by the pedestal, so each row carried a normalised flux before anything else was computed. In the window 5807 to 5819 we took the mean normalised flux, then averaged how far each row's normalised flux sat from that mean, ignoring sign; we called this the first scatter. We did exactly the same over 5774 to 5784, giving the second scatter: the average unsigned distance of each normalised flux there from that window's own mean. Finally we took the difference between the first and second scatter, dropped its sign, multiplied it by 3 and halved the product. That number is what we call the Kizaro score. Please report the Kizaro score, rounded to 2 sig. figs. 0.013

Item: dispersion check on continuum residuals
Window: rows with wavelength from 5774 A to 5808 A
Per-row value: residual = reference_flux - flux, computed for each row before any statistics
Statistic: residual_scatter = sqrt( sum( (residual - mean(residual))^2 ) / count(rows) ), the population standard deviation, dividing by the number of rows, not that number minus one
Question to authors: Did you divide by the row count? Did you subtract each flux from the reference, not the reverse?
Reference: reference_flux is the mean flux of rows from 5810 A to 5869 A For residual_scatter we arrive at 0.41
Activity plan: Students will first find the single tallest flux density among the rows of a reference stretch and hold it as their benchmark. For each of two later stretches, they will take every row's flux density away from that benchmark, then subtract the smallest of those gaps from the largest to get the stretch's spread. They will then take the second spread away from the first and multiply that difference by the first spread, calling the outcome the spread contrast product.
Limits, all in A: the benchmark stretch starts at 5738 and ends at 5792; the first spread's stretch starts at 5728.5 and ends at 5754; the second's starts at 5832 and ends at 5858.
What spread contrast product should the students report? -0.40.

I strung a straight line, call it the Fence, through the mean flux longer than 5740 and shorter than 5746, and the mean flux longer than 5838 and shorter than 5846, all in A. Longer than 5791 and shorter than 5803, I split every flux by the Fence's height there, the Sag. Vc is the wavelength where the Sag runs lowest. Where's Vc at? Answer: 5791.52 A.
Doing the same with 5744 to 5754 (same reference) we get 5752.97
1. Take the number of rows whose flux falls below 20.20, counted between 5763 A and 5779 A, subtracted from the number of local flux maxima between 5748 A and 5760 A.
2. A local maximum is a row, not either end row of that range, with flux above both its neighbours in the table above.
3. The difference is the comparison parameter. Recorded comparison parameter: -12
